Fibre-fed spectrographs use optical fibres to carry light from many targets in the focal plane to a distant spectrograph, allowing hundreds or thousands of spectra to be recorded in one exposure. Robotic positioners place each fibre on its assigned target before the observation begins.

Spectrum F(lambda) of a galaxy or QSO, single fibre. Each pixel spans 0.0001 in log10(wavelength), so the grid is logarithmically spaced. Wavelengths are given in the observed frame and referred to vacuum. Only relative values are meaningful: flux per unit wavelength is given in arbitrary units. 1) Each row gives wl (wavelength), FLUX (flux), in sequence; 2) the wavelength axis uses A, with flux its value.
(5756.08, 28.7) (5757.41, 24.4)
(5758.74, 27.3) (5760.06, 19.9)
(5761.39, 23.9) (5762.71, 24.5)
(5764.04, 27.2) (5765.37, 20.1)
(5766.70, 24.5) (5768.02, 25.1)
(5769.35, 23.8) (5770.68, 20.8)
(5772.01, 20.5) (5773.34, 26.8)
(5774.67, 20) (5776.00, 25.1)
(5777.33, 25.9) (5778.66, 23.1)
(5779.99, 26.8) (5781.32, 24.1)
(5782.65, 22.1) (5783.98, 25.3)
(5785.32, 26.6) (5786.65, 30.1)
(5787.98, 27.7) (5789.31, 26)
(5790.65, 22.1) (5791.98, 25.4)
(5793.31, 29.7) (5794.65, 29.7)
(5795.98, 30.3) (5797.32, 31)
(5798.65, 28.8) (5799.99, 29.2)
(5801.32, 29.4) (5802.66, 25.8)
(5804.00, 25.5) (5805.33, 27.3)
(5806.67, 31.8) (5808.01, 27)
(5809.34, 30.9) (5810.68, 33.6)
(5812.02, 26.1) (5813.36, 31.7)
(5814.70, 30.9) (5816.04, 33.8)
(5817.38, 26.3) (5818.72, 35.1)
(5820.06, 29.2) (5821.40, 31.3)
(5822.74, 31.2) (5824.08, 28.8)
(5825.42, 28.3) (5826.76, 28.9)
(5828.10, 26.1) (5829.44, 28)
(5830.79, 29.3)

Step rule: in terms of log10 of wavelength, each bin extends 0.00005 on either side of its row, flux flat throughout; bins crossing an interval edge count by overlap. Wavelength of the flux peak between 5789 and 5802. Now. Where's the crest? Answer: 5797.32 A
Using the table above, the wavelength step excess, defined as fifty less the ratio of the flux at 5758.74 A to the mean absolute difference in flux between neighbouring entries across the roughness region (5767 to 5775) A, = 42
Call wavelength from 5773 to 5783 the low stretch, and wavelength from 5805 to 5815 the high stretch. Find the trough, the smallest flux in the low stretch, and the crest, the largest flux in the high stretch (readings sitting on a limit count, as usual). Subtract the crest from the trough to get -13.6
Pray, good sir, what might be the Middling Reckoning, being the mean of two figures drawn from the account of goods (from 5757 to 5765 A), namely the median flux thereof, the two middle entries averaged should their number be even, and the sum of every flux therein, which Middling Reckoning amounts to 86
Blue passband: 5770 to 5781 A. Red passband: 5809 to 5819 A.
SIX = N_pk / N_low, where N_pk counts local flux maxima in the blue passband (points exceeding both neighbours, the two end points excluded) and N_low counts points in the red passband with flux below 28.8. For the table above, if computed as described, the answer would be 1.00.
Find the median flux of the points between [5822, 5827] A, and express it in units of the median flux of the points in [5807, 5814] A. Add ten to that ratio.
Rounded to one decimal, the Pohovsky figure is 10.9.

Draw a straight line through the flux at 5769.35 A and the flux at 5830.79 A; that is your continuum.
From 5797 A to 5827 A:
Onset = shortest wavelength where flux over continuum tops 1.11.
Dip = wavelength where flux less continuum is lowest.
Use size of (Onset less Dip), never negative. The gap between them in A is 20.1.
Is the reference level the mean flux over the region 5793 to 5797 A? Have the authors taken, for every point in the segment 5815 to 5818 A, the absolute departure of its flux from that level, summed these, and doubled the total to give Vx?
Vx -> 15.0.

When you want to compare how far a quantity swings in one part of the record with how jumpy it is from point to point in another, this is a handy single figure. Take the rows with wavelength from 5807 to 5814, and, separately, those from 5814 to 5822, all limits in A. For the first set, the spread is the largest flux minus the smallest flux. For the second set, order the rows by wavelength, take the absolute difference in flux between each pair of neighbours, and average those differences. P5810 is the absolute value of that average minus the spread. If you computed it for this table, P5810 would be 2.1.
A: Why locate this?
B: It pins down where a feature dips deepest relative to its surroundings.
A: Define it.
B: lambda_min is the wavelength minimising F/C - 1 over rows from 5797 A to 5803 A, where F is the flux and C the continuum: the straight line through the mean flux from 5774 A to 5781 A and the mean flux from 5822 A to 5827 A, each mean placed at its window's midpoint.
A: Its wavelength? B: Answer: 5802.66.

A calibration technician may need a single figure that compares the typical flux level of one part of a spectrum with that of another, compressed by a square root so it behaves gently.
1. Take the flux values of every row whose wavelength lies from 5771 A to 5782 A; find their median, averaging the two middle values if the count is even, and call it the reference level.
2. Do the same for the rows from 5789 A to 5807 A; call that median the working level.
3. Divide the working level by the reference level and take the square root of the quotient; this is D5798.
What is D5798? 1.09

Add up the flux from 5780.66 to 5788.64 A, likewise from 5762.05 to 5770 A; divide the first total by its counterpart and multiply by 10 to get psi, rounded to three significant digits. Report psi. 10.7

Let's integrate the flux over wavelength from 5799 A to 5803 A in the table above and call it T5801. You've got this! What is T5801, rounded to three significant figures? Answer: 113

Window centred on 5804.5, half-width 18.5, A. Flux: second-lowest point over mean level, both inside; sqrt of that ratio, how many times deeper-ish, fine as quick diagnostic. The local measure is 0.933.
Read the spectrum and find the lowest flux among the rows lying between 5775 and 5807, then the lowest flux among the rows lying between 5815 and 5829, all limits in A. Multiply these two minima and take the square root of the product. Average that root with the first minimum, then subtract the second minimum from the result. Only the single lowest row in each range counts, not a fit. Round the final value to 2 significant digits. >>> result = -3.0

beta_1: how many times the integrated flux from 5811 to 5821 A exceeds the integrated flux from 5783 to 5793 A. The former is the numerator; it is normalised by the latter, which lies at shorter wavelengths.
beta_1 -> 1.17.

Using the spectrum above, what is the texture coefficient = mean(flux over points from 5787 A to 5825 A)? 29.1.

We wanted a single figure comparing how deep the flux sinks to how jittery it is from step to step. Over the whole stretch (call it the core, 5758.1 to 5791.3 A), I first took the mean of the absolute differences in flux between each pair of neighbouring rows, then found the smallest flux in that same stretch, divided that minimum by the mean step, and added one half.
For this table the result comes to 6.7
